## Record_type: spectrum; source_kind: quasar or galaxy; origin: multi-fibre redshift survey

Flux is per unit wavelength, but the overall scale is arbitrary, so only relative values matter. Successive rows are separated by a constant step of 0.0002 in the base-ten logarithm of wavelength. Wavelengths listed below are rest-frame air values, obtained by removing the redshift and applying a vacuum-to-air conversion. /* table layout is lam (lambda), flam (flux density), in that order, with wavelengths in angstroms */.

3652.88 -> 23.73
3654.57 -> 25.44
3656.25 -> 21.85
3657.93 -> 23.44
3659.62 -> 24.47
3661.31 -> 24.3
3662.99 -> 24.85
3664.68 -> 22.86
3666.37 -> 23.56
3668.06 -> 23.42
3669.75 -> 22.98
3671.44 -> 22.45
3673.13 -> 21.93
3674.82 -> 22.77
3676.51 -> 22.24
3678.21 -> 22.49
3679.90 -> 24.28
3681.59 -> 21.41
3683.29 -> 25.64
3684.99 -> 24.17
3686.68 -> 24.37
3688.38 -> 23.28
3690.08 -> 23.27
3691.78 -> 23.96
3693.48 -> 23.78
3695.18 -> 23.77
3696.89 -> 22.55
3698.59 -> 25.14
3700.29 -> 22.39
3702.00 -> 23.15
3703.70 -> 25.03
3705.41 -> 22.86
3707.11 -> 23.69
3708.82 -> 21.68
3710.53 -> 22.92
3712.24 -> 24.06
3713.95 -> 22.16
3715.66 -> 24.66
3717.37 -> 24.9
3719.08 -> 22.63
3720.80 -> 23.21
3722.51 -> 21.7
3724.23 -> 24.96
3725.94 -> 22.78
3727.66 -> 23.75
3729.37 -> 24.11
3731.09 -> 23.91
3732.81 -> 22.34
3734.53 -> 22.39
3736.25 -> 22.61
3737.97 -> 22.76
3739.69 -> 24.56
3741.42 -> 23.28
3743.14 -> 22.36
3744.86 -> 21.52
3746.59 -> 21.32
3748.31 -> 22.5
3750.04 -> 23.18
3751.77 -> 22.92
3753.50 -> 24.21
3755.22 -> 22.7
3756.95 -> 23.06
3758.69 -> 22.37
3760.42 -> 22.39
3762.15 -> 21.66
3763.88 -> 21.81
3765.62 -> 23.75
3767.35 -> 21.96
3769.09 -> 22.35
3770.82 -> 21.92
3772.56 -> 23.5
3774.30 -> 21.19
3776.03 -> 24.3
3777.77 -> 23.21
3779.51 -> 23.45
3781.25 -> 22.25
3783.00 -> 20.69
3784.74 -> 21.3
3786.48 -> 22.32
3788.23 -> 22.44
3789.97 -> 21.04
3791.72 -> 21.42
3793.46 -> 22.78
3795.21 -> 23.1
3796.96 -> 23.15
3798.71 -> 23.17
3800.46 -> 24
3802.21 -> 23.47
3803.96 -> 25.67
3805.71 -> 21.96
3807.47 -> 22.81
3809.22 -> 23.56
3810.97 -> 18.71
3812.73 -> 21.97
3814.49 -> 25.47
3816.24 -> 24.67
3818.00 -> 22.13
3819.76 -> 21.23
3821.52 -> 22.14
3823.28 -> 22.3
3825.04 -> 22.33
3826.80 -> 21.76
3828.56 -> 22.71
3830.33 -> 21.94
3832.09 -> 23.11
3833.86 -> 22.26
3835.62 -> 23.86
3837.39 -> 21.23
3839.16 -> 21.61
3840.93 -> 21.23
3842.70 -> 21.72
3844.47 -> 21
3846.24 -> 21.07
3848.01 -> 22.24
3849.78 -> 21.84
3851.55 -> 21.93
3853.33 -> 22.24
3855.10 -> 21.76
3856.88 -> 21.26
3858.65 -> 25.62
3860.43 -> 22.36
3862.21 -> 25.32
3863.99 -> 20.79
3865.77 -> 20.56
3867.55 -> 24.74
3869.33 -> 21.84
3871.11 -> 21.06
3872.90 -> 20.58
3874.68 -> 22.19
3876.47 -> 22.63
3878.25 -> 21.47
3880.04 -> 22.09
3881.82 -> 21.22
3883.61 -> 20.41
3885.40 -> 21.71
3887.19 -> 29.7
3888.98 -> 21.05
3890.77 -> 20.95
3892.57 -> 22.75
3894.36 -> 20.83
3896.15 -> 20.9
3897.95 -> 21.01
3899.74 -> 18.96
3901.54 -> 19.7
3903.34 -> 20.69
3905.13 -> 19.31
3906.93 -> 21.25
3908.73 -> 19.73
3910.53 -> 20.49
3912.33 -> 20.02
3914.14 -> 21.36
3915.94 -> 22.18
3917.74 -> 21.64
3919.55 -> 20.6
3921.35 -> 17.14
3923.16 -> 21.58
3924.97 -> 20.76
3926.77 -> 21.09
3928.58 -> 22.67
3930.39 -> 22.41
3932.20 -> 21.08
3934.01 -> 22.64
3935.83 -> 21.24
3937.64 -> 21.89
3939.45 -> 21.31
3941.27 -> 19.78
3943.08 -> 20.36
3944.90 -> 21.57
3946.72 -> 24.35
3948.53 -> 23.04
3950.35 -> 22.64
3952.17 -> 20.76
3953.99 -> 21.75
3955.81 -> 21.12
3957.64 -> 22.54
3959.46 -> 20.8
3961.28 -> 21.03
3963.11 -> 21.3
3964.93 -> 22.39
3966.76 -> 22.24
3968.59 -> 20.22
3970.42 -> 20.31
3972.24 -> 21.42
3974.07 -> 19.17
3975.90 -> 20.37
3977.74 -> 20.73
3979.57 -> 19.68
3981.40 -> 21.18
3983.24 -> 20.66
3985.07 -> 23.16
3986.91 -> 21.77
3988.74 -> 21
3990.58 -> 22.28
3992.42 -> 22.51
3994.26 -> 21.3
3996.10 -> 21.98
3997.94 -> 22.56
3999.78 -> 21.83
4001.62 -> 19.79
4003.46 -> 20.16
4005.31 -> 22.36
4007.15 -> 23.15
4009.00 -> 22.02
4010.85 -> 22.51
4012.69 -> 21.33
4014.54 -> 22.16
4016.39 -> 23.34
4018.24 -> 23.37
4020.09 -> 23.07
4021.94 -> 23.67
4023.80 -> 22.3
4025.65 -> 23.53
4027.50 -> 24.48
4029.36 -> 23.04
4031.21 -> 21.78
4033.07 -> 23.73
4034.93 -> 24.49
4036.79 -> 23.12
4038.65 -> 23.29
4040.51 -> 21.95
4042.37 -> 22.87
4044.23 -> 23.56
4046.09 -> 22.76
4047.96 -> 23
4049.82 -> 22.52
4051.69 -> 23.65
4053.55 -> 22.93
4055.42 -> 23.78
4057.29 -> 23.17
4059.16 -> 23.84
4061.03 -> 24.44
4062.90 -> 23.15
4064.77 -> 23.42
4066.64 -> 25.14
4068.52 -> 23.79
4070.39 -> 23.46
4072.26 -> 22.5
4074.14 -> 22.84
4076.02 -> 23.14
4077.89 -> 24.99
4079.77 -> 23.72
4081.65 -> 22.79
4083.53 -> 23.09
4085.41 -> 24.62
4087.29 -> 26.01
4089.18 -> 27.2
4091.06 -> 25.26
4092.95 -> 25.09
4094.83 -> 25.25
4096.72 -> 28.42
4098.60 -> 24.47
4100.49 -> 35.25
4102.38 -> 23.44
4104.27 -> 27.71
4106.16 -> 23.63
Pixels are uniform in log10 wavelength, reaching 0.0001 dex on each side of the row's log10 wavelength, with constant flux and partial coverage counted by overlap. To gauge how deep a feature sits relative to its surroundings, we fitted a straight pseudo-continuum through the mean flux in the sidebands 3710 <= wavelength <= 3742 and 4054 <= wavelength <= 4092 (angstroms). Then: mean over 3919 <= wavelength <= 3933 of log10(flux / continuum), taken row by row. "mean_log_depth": -0.056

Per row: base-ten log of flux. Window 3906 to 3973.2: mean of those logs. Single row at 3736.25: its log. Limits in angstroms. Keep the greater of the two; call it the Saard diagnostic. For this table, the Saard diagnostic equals 1.354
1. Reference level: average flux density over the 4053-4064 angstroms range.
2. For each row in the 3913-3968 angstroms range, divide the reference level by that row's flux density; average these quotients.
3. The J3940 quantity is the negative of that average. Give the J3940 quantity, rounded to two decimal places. -1.10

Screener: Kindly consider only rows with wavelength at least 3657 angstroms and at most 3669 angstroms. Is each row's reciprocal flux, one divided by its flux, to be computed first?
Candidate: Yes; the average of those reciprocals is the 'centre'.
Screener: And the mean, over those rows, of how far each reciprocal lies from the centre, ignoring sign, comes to 0.0010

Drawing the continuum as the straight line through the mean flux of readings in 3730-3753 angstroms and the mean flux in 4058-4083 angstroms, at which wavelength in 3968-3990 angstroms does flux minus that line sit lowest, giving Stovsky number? 3974.07 angstroms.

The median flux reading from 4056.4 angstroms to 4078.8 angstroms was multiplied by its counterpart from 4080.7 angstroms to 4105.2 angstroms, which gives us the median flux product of 592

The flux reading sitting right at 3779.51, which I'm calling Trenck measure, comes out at 23.45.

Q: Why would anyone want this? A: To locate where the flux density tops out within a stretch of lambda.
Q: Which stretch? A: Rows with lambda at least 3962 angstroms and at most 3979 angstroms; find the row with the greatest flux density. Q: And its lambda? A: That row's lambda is 3964.93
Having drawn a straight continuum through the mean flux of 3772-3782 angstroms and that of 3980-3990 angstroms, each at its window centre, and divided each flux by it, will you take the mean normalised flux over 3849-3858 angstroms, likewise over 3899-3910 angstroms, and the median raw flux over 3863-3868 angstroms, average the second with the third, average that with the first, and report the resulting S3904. 5.91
